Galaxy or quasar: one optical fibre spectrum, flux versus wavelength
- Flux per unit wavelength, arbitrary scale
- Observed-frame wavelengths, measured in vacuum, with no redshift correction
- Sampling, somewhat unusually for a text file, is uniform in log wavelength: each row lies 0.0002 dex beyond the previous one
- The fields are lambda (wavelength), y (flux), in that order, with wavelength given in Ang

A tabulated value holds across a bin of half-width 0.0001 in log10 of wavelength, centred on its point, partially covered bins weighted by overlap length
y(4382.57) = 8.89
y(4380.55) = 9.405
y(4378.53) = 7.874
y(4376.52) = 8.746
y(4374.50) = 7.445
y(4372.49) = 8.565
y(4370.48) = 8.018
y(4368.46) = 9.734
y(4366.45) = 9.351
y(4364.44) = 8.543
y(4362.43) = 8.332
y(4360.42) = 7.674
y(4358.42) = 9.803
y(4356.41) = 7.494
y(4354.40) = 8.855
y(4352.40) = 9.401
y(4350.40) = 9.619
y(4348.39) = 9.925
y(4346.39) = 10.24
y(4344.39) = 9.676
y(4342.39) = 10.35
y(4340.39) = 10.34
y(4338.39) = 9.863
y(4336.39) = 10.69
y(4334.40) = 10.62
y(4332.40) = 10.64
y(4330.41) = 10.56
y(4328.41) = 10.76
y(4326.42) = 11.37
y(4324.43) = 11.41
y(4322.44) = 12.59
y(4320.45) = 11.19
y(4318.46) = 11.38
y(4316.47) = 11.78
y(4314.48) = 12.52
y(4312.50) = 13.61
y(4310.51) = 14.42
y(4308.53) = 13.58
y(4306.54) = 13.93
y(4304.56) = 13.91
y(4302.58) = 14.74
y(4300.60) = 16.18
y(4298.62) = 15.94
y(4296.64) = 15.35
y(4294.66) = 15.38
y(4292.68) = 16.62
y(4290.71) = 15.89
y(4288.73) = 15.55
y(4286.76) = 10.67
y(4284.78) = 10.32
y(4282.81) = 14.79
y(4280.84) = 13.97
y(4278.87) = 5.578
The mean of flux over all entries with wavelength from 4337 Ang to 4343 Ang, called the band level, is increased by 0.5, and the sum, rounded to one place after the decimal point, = 10.7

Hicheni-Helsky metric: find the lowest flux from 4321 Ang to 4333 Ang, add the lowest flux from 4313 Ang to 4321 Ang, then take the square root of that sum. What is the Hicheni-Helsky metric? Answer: 4.7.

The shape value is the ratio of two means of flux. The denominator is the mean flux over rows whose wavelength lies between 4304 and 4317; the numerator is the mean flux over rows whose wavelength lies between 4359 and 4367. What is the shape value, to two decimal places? 0.63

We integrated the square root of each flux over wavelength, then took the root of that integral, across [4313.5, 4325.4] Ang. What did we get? 6.4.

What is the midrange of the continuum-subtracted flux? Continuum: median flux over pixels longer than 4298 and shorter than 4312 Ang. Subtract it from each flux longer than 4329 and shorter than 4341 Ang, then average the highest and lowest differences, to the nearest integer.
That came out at -4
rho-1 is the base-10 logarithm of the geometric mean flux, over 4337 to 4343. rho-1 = 1.01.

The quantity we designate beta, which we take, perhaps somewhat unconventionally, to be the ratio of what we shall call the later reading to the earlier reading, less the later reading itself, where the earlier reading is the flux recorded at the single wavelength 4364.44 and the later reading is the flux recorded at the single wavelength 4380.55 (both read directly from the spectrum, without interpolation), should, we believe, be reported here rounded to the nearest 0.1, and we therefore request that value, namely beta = -8.3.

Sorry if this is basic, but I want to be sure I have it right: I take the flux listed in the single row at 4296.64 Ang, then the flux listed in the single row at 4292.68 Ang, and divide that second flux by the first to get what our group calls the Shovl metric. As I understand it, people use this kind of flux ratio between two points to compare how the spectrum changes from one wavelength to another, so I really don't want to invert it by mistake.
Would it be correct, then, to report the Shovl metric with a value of 1.08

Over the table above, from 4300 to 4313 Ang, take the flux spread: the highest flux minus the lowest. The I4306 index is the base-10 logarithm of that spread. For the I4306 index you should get 0.41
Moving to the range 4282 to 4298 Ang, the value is 0.80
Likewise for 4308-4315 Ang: 0.28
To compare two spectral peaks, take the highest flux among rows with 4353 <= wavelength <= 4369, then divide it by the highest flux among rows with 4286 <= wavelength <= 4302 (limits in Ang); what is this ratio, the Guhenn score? 0.59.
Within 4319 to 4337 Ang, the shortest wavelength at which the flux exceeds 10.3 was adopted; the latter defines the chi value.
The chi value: 4320.45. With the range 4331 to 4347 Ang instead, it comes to 4332.40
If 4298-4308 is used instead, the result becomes 4298.62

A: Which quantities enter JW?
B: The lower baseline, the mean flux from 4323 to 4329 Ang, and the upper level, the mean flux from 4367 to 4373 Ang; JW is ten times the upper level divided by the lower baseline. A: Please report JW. 7.8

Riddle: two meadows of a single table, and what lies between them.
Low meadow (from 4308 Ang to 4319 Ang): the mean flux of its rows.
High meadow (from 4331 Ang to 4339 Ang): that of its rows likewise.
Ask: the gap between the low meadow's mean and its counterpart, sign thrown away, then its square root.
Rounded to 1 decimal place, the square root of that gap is 1.6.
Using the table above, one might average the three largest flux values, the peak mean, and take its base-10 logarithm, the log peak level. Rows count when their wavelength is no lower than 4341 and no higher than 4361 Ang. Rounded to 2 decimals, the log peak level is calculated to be 1.01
